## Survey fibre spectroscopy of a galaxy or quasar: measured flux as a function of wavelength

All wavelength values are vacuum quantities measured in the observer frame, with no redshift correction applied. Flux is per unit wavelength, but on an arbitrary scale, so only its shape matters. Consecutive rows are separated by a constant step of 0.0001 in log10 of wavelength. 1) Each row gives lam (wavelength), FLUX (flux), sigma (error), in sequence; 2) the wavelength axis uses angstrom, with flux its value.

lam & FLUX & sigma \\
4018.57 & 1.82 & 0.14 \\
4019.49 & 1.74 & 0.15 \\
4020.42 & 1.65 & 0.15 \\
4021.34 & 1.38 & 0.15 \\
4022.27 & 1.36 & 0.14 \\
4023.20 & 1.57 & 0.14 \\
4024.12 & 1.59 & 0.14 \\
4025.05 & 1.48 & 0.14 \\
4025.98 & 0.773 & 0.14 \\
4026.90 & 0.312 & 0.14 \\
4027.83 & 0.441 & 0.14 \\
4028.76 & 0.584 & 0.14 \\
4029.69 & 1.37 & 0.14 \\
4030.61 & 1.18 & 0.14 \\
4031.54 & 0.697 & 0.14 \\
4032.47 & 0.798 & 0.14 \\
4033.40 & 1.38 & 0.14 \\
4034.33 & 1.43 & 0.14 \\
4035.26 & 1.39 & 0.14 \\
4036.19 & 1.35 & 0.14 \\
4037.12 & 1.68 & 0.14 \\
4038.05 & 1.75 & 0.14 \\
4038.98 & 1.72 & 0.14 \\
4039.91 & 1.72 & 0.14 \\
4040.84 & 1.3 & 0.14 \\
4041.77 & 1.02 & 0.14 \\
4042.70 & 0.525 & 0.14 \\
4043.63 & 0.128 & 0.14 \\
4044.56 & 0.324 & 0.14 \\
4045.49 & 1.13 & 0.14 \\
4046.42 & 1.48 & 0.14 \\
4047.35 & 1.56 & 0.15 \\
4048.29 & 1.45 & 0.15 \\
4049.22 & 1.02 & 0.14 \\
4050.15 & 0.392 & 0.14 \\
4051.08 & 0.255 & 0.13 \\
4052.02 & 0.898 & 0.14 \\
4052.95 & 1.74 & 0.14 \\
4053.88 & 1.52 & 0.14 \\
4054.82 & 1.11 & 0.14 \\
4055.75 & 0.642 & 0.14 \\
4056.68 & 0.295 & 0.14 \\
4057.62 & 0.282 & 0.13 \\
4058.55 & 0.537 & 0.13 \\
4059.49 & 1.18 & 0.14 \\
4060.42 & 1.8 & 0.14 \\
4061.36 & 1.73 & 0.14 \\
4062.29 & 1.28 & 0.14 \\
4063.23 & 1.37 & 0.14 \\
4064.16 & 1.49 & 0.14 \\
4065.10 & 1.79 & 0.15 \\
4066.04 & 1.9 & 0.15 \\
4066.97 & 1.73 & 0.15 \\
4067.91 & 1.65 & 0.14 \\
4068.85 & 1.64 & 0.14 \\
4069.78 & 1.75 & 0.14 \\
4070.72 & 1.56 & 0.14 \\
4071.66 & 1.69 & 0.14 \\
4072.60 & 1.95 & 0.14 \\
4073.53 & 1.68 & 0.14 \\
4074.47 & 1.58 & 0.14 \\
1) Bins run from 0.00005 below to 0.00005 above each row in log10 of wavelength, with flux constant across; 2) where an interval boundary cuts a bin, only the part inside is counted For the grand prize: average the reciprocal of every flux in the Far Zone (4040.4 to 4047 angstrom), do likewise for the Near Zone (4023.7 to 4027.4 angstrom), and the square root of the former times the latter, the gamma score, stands 1.8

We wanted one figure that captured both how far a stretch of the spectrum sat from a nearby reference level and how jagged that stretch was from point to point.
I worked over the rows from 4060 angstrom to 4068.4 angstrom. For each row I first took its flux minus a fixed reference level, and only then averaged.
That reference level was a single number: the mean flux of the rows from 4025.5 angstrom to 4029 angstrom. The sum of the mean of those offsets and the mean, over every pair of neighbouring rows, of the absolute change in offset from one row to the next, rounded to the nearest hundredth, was 1.28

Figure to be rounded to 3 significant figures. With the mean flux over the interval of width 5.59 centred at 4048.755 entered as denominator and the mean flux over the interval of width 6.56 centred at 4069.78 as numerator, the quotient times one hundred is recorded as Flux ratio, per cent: 167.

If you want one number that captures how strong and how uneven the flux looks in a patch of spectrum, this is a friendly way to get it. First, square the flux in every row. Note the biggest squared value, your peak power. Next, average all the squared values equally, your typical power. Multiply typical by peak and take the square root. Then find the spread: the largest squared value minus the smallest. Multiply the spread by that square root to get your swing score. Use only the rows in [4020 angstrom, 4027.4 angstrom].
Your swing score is 5.8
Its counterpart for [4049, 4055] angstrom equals 5.7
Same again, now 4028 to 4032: 2.1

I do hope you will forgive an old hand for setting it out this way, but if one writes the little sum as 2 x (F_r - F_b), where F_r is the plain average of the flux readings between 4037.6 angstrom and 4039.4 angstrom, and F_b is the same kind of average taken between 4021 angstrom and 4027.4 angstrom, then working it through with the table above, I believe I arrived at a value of 1.1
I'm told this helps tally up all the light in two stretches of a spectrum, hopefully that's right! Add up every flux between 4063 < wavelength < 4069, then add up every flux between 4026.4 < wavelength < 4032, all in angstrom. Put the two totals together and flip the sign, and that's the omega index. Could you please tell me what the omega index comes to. -16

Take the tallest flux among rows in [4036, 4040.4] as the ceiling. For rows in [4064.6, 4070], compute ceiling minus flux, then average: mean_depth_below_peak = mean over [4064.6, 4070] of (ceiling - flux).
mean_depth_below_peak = 0.01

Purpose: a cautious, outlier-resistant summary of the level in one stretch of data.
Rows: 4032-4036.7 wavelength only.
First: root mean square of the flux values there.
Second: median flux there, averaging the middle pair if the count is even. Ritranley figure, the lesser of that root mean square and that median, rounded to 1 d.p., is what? 1.3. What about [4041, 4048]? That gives 1.0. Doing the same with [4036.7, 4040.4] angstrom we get 1.7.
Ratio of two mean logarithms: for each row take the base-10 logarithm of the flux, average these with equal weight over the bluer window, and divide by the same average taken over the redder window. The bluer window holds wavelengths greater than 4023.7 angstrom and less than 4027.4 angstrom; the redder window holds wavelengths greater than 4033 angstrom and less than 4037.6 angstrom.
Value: -0.4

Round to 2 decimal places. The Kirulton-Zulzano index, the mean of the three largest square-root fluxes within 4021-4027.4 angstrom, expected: 1.24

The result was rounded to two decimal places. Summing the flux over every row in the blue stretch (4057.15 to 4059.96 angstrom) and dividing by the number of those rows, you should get 0.67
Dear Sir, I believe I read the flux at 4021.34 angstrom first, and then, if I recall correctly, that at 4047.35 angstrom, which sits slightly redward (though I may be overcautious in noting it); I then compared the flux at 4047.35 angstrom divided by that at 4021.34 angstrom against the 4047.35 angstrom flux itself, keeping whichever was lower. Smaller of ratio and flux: 1.13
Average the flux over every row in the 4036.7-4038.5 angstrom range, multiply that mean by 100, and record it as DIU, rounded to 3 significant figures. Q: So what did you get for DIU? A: 172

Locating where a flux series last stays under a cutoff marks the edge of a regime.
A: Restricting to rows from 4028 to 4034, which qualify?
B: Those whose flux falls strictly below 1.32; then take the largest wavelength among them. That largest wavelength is 4032.47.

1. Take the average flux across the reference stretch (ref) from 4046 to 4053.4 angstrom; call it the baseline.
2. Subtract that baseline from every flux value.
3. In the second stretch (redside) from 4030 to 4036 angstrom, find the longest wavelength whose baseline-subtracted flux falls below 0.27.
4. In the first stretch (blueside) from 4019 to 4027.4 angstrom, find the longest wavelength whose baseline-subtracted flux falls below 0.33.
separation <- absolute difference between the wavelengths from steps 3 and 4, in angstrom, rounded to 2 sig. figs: 5.6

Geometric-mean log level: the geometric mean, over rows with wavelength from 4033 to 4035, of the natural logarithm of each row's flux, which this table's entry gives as 0.34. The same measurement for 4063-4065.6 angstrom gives 0.42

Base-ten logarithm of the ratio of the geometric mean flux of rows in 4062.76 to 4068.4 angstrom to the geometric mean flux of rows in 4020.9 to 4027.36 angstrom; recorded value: 0.18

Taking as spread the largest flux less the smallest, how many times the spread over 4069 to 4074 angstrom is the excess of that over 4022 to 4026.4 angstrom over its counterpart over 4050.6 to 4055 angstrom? -1.7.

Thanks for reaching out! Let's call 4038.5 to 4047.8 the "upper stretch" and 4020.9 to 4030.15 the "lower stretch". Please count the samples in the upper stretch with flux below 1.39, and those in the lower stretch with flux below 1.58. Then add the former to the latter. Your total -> 15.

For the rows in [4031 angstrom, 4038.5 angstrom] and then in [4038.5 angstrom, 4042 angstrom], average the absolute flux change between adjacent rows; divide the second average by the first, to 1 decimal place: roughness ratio 1.3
